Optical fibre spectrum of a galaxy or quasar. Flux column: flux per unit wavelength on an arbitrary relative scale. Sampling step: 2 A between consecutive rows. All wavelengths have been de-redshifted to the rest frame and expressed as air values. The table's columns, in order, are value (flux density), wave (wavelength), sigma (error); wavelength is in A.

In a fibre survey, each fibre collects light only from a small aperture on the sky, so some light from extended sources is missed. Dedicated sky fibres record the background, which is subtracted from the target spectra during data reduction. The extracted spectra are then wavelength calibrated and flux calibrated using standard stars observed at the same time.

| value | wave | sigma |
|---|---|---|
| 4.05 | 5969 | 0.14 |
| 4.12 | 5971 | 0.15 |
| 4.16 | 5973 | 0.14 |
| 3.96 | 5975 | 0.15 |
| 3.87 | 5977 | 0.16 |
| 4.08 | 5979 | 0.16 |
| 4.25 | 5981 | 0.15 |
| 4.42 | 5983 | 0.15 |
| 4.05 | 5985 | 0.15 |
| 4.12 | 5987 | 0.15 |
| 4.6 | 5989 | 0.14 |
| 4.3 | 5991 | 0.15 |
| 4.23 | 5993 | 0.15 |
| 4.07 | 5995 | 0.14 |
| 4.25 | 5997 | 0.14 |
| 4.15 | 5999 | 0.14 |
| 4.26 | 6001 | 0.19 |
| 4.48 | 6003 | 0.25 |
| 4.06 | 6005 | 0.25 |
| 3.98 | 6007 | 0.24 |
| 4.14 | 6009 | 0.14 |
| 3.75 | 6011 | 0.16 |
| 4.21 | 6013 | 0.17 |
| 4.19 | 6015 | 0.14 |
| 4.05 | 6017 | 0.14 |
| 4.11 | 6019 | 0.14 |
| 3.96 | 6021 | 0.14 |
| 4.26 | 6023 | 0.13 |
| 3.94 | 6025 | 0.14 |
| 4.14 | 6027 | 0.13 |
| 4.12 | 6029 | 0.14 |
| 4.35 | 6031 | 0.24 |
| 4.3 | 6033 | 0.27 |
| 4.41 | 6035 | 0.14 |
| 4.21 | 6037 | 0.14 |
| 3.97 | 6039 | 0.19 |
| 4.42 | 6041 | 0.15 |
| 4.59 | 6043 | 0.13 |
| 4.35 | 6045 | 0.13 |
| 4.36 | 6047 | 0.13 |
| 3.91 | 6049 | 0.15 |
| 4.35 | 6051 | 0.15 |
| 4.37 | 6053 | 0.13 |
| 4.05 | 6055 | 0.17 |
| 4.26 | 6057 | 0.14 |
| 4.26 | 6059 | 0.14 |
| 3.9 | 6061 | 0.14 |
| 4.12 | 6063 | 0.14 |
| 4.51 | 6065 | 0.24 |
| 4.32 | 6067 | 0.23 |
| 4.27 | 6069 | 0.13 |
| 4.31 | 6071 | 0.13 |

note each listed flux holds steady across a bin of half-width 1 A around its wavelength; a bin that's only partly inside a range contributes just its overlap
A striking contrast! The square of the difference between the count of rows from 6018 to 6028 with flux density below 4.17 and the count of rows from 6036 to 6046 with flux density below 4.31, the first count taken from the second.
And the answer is 4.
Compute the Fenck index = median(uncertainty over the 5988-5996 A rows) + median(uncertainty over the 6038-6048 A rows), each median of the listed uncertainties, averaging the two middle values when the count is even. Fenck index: 0.275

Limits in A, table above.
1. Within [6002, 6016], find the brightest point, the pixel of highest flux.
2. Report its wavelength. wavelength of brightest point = 6003 A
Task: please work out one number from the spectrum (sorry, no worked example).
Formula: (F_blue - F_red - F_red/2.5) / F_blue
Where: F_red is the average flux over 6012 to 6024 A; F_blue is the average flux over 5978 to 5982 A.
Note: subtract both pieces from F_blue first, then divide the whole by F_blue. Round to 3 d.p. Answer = -0.388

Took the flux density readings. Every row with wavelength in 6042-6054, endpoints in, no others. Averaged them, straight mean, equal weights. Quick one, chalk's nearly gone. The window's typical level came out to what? 4.32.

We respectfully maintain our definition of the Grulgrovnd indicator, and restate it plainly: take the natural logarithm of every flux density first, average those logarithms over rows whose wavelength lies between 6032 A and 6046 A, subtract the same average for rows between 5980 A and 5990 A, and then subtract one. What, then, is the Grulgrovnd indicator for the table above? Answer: -0.99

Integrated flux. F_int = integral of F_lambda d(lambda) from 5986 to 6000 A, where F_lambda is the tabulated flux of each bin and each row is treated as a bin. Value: 59.4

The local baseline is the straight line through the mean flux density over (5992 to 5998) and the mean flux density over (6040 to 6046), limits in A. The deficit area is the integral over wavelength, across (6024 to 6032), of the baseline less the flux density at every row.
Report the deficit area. 1.9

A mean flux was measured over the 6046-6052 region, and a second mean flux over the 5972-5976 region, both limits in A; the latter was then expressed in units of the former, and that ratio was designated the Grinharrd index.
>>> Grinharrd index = 0.97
